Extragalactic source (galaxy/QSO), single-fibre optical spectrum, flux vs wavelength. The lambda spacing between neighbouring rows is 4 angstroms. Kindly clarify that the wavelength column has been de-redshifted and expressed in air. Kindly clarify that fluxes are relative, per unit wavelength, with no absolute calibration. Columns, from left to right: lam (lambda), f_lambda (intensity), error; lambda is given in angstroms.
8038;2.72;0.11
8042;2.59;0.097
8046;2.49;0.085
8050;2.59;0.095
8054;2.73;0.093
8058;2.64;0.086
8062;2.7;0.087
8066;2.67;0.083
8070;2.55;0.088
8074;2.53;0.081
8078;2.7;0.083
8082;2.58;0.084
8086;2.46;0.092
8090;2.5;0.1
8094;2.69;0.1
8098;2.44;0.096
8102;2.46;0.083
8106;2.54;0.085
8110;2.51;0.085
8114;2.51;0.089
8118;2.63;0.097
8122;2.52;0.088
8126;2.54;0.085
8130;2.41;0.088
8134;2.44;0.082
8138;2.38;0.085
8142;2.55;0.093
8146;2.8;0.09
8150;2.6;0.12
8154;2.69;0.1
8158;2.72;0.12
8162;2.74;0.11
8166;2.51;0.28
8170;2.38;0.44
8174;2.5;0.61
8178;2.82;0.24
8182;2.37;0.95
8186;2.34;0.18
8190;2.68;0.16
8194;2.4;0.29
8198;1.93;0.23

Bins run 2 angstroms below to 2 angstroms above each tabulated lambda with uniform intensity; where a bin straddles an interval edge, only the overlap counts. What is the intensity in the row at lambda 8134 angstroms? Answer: 2.44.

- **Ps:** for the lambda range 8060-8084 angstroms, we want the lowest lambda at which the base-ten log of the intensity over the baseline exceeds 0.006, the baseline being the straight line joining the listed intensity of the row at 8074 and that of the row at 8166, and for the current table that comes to 8062 angstroms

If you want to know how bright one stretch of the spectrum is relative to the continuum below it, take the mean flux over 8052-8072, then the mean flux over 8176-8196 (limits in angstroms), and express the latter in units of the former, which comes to 0.95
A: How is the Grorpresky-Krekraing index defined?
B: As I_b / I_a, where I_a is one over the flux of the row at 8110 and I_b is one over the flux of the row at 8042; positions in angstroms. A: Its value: 0.97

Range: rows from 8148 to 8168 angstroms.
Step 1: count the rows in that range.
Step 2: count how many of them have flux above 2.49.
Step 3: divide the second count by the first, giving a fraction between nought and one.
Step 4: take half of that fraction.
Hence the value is 0.50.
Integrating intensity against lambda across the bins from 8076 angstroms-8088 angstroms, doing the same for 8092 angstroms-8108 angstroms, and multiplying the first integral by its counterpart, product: 1254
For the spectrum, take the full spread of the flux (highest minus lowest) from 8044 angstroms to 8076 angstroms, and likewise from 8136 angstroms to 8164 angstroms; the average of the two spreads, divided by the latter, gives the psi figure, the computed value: 0.79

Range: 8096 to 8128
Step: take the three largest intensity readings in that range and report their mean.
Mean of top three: 2.57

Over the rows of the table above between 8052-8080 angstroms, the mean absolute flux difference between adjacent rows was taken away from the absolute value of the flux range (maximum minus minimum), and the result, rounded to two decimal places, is 0.12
